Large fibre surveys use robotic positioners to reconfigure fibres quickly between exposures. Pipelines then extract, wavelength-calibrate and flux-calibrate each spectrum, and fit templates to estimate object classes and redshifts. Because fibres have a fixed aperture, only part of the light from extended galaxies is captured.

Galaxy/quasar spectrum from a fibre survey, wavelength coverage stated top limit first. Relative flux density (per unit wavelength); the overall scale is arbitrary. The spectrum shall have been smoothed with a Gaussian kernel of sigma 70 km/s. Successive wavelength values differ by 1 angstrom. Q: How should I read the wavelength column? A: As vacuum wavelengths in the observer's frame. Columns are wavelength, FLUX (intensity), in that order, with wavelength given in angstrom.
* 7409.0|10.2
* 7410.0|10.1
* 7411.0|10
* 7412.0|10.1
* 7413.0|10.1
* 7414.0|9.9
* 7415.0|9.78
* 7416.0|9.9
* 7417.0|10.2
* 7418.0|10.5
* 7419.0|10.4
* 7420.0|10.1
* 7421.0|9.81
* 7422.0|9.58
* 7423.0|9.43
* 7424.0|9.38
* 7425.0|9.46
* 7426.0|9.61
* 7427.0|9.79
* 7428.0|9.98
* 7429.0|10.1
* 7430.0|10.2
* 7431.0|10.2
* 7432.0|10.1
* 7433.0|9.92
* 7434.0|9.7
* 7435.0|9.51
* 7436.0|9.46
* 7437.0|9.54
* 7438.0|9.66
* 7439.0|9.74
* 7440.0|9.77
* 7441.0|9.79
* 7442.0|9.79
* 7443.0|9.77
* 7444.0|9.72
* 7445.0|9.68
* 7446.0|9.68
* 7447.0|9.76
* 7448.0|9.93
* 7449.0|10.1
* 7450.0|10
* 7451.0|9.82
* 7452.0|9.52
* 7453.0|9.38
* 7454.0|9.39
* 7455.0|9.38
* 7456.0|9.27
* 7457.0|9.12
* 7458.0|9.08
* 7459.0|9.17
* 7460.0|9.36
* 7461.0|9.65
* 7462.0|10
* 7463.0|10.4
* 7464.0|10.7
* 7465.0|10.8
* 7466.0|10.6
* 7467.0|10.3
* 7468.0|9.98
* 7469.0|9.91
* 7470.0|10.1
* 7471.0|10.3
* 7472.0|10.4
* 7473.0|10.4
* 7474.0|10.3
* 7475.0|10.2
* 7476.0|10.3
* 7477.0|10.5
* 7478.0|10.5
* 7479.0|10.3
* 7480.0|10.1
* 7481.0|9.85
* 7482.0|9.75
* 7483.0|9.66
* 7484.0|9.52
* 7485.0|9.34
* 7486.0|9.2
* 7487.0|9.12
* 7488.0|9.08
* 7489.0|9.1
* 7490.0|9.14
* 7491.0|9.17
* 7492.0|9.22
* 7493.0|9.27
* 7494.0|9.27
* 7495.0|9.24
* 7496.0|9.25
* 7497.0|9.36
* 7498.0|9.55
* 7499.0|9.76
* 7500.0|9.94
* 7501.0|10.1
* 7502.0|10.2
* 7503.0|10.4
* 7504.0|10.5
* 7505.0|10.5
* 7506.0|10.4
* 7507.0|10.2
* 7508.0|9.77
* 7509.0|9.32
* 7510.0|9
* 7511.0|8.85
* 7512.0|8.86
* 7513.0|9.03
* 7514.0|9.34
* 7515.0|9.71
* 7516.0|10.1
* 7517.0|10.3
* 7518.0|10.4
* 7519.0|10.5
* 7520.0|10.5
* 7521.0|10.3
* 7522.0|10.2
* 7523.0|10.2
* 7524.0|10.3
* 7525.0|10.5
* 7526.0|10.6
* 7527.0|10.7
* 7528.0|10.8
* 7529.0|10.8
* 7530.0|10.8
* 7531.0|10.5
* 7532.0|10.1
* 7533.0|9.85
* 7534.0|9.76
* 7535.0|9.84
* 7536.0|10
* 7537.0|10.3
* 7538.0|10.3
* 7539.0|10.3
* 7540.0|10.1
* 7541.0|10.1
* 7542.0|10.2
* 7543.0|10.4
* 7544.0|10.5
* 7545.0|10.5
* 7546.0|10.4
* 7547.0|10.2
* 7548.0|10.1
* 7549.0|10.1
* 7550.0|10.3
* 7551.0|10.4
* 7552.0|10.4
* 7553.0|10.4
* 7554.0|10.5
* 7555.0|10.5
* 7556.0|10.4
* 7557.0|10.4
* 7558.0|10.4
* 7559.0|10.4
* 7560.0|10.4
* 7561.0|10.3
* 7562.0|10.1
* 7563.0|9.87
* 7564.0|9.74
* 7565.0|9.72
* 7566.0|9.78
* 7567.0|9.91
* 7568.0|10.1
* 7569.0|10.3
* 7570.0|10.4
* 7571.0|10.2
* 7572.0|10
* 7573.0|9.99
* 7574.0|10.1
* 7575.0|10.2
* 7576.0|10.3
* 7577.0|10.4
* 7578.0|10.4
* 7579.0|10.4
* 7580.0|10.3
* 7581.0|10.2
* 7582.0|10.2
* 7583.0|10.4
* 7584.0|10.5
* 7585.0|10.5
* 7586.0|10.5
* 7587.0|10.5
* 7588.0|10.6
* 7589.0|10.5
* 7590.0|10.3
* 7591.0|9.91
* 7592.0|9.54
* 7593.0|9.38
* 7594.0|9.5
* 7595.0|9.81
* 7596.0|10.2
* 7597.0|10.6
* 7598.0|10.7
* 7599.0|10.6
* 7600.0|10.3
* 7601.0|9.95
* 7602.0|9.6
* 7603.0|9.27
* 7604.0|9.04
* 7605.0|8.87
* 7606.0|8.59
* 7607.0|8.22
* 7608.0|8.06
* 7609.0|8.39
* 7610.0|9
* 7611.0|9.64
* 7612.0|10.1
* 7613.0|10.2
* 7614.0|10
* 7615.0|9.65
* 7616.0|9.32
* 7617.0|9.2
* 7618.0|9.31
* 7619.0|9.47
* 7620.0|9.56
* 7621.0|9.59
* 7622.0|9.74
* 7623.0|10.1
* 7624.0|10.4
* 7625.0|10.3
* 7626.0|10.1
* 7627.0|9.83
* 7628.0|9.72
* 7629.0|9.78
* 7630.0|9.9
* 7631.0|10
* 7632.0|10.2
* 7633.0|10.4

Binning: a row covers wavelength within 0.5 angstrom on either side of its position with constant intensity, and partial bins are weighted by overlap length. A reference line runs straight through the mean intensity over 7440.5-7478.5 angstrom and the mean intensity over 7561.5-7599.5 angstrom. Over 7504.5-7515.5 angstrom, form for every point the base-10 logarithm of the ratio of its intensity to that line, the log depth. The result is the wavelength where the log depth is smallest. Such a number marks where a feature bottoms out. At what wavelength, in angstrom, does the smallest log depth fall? 7511.0 angstrom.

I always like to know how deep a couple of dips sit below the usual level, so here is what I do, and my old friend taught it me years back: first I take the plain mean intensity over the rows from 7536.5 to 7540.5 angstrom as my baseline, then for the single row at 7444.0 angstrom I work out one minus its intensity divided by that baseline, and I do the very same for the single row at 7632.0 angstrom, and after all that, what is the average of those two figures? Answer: 0.03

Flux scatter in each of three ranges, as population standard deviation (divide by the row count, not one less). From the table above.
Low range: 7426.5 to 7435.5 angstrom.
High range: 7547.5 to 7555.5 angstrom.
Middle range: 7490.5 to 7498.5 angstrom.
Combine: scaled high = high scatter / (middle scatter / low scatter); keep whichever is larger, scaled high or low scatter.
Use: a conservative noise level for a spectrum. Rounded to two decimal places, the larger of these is 0.31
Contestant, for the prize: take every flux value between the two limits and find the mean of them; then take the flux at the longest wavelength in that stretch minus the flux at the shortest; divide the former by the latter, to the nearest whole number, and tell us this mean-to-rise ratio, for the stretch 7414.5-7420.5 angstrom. 32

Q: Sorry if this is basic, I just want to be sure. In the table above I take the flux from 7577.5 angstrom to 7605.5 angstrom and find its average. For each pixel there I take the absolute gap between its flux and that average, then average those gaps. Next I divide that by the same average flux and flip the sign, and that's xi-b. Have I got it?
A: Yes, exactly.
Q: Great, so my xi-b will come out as -0.043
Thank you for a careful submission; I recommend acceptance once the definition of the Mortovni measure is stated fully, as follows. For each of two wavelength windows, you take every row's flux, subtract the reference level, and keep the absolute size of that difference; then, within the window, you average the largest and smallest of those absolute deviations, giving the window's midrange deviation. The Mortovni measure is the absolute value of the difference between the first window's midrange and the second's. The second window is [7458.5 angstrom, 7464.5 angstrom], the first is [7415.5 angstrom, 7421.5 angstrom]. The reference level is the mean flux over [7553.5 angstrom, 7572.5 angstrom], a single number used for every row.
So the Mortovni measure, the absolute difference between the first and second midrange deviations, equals 0.40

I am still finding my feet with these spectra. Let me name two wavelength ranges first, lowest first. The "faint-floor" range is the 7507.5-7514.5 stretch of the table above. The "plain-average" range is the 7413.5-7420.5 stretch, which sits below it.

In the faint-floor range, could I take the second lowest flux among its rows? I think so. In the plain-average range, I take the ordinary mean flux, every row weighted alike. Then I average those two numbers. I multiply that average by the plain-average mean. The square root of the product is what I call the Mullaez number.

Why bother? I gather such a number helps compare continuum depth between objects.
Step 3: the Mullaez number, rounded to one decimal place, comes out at 9.8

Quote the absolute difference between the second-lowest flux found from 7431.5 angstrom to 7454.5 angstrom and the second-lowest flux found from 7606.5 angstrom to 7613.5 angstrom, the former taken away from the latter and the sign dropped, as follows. 1.2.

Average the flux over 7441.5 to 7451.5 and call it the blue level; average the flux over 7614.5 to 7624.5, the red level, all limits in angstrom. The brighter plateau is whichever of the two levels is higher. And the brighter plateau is 9.8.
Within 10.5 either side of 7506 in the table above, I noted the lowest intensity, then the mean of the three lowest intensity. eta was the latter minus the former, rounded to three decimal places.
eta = 0.053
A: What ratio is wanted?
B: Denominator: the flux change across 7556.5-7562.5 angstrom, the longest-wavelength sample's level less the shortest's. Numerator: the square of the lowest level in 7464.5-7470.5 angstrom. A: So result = -327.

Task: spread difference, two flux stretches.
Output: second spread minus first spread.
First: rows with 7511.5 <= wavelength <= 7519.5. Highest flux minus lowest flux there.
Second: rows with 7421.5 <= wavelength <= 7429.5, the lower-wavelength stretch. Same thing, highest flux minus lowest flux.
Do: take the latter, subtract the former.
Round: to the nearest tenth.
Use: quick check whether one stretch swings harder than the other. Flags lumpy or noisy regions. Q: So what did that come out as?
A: -0.9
